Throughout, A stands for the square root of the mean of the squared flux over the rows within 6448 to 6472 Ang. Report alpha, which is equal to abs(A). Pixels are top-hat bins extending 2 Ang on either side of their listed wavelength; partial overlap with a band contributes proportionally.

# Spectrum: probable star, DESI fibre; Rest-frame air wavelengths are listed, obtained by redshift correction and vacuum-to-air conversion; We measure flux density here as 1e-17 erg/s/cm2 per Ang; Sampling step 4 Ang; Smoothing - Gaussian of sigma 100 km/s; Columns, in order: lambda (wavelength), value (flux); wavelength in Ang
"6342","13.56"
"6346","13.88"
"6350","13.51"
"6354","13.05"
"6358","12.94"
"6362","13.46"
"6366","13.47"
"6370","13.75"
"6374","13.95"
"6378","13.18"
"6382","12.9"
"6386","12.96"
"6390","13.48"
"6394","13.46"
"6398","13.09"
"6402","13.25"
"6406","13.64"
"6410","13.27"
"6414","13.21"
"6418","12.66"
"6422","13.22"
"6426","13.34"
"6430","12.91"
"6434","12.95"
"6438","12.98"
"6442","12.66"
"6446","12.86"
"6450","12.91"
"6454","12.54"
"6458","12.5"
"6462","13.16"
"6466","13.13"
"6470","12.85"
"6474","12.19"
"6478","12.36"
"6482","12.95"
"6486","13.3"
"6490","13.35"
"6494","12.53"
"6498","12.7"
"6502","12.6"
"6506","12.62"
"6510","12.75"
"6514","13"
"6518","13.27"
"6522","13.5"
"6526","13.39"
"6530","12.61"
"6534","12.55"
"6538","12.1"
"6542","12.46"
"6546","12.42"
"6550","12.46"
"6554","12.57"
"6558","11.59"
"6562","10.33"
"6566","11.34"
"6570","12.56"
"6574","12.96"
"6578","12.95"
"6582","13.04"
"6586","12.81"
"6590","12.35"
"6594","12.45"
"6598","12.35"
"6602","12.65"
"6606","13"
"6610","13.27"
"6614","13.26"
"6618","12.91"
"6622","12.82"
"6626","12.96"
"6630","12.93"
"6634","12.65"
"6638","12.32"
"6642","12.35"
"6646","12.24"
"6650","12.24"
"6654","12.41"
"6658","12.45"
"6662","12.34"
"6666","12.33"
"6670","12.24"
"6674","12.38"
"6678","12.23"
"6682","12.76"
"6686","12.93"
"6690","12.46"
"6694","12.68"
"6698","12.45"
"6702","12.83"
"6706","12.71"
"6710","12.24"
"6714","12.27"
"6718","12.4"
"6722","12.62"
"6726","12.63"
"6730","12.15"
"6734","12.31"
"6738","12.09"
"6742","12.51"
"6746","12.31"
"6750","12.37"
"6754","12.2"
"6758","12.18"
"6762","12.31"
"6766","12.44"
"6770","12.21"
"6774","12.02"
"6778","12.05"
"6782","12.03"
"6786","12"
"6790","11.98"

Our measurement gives 12.9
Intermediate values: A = 12.85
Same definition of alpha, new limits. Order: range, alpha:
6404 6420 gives 13.2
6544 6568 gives 11.8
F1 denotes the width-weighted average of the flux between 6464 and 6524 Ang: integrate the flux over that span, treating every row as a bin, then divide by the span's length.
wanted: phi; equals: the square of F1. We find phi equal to 165.7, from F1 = 12.9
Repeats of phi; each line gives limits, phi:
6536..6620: 155.5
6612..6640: 164.8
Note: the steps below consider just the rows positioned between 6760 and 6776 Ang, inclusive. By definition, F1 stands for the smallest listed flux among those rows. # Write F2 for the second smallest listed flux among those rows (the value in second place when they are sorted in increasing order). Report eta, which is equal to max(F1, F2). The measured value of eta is 12.2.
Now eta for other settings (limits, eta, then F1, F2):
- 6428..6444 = 12.9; 12.66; 12.91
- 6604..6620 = 13.0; 12.91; 13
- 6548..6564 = 11.6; 10.33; 11.59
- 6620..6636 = 12.8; 12.65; 12.82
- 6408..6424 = 13.2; 12.66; 13.21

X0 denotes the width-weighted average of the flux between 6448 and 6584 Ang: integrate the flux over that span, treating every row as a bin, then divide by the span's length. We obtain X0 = 12.6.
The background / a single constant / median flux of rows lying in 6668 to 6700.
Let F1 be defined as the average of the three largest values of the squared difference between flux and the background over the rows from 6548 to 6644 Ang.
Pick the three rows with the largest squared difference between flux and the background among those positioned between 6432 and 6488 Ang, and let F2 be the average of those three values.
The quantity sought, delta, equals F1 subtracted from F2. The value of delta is -1.6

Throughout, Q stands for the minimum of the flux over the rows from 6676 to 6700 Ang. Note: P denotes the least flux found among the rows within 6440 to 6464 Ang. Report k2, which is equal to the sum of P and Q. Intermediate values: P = 12.5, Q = 12.23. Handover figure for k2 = 24.7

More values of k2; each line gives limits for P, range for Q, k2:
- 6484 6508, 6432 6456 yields 25.1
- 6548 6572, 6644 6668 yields 22.6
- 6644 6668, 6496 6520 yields 24.8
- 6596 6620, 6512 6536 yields 24.9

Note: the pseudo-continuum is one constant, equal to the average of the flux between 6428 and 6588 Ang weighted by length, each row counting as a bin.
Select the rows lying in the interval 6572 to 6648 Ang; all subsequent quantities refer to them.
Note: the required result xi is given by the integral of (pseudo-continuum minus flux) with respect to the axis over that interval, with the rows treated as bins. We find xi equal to -6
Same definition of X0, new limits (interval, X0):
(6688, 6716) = 12.5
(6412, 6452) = 13.0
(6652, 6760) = 12.4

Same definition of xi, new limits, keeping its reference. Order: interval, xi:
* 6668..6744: 15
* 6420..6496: -16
